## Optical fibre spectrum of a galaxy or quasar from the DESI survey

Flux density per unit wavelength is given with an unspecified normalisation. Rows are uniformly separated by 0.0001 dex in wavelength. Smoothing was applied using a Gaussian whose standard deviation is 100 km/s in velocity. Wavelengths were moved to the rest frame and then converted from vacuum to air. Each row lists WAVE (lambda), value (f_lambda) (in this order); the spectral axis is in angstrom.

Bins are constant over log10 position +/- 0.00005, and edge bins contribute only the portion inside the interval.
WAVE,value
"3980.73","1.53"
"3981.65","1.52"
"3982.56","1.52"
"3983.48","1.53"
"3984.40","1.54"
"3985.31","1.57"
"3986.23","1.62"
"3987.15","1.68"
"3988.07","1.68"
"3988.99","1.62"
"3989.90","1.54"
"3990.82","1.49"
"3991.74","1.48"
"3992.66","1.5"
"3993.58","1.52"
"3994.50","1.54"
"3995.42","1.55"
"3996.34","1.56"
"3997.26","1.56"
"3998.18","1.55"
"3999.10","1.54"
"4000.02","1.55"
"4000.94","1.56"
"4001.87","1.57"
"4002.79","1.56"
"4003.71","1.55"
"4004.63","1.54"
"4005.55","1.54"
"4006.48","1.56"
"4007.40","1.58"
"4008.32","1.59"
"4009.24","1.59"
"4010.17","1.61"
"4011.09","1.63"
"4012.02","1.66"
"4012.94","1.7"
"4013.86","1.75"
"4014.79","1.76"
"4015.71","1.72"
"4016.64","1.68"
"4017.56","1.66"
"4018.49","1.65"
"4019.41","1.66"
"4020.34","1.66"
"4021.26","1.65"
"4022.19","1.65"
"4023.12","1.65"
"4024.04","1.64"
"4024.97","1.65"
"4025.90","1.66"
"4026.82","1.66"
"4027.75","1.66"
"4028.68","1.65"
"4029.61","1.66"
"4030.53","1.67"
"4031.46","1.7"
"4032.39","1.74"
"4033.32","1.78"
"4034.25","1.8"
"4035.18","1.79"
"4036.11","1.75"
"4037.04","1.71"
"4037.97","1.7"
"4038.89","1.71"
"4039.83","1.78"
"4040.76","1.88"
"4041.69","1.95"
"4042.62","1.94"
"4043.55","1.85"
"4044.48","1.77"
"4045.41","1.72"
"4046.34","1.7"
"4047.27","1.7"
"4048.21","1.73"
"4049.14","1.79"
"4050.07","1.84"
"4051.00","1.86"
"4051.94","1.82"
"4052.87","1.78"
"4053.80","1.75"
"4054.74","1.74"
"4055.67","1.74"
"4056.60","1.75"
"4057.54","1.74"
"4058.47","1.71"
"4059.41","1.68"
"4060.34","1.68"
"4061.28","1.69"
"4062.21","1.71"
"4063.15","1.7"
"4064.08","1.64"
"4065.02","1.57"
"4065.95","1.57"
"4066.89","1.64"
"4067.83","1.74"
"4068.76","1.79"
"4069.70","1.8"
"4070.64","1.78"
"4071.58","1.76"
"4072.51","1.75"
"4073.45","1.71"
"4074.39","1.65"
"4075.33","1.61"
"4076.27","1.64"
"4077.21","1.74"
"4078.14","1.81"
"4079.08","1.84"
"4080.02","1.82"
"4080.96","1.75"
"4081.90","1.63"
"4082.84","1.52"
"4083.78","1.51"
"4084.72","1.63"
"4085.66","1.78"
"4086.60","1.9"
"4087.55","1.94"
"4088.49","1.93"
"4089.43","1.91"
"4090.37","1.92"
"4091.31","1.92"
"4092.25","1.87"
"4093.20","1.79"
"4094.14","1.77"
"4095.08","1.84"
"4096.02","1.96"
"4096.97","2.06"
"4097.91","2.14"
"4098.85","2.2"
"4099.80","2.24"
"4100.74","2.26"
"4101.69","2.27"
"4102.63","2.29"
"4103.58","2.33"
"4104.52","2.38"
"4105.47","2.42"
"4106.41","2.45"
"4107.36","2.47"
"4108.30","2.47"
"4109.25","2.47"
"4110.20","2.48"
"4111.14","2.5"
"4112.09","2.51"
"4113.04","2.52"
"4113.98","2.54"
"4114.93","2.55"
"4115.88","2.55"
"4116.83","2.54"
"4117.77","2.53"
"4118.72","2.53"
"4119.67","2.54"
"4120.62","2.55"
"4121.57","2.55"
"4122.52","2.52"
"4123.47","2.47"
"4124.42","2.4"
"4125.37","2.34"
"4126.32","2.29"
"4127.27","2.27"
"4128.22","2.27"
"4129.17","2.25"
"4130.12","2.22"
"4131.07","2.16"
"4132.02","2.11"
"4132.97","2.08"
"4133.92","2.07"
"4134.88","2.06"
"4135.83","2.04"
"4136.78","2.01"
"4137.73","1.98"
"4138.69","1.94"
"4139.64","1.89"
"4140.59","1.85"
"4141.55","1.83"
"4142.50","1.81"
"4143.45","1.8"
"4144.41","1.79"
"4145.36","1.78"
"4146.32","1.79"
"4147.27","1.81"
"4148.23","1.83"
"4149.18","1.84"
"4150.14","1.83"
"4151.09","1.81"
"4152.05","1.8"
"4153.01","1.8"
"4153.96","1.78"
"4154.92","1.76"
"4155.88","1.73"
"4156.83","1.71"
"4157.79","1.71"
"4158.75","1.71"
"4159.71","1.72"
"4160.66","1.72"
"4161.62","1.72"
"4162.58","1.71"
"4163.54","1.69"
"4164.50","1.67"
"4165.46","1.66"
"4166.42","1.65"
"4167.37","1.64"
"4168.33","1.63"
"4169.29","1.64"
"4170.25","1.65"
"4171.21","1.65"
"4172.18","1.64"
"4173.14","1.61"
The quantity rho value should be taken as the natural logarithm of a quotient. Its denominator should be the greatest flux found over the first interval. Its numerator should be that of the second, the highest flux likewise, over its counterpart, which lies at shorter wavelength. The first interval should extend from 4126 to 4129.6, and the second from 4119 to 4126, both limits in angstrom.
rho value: 0.11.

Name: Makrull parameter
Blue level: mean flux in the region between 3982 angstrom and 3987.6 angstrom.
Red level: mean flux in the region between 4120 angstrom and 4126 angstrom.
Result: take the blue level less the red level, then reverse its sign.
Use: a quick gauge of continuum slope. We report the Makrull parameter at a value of 0.9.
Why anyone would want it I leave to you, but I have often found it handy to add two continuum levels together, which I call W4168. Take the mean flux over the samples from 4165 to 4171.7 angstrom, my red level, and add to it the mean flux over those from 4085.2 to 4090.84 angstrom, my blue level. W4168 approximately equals 3.54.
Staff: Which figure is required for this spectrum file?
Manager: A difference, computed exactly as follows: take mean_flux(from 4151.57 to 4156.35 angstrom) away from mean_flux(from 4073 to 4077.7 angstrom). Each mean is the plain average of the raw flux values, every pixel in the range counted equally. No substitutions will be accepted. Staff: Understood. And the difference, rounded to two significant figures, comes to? -0.10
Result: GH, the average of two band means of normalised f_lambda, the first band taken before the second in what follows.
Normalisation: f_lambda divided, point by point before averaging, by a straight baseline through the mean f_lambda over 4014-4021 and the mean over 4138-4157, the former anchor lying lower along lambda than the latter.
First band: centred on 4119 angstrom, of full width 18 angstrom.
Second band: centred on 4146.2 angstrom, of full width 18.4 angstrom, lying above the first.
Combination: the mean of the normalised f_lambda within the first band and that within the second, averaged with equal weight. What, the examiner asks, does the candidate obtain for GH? 1.20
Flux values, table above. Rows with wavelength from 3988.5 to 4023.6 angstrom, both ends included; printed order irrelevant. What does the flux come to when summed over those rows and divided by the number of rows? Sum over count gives 1.60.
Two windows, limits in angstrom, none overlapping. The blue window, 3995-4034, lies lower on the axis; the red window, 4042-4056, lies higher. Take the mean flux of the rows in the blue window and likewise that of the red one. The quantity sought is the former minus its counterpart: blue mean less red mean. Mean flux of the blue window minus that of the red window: -0.2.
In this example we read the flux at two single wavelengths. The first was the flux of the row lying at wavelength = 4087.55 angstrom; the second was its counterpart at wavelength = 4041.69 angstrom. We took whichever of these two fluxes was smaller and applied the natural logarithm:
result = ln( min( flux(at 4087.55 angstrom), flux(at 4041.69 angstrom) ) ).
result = 0.66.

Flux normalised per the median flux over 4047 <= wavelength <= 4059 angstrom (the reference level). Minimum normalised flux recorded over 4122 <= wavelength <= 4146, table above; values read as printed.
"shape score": 1.02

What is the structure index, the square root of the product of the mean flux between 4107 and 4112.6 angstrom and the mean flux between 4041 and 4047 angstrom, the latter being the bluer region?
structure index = 2.13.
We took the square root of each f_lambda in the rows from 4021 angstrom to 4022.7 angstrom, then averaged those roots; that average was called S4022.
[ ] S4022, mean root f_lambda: 1.28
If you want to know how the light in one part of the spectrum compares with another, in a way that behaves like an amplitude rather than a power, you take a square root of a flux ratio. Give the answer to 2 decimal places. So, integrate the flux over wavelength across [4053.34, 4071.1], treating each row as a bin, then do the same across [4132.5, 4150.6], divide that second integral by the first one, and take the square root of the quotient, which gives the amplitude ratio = 1.06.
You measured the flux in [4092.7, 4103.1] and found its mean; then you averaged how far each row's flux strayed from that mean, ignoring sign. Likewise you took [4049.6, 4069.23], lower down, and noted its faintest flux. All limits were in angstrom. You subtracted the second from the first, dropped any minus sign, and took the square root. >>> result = 1.18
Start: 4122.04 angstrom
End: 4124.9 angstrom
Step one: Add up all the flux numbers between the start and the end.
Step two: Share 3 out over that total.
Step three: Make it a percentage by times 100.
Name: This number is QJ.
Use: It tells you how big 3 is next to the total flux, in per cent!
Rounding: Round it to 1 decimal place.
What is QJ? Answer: 40.6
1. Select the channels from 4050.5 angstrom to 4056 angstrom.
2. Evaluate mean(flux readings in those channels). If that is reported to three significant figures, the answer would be 1.78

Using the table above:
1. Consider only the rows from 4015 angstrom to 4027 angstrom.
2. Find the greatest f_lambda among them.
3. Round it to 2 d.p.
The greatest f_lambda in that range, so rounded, 1.72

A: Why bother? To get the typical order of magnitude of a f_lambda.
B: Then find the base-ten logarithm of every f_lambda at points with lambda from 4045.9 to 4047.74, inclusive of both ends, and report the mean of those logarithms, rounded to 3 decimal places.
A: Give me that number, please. 0.230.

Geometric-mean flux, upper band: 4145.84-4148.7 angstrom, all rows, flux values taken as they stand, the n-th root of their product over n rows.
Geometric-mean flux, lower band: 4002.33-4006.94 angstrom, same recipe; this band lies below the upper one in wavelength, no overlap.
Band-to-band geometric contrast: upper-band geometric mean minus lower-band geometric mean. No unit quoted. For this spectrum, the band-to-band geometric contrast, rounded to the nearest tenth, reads 0.3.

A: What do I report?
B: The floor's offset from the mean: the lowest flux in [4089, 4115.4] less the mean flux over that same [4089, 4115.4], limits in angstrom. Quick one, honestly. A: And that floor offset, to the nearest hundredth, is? -0.46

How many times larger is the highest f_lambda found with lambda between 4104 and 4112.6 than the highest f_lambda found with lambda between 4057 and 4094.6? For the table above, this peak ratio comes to 1.3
